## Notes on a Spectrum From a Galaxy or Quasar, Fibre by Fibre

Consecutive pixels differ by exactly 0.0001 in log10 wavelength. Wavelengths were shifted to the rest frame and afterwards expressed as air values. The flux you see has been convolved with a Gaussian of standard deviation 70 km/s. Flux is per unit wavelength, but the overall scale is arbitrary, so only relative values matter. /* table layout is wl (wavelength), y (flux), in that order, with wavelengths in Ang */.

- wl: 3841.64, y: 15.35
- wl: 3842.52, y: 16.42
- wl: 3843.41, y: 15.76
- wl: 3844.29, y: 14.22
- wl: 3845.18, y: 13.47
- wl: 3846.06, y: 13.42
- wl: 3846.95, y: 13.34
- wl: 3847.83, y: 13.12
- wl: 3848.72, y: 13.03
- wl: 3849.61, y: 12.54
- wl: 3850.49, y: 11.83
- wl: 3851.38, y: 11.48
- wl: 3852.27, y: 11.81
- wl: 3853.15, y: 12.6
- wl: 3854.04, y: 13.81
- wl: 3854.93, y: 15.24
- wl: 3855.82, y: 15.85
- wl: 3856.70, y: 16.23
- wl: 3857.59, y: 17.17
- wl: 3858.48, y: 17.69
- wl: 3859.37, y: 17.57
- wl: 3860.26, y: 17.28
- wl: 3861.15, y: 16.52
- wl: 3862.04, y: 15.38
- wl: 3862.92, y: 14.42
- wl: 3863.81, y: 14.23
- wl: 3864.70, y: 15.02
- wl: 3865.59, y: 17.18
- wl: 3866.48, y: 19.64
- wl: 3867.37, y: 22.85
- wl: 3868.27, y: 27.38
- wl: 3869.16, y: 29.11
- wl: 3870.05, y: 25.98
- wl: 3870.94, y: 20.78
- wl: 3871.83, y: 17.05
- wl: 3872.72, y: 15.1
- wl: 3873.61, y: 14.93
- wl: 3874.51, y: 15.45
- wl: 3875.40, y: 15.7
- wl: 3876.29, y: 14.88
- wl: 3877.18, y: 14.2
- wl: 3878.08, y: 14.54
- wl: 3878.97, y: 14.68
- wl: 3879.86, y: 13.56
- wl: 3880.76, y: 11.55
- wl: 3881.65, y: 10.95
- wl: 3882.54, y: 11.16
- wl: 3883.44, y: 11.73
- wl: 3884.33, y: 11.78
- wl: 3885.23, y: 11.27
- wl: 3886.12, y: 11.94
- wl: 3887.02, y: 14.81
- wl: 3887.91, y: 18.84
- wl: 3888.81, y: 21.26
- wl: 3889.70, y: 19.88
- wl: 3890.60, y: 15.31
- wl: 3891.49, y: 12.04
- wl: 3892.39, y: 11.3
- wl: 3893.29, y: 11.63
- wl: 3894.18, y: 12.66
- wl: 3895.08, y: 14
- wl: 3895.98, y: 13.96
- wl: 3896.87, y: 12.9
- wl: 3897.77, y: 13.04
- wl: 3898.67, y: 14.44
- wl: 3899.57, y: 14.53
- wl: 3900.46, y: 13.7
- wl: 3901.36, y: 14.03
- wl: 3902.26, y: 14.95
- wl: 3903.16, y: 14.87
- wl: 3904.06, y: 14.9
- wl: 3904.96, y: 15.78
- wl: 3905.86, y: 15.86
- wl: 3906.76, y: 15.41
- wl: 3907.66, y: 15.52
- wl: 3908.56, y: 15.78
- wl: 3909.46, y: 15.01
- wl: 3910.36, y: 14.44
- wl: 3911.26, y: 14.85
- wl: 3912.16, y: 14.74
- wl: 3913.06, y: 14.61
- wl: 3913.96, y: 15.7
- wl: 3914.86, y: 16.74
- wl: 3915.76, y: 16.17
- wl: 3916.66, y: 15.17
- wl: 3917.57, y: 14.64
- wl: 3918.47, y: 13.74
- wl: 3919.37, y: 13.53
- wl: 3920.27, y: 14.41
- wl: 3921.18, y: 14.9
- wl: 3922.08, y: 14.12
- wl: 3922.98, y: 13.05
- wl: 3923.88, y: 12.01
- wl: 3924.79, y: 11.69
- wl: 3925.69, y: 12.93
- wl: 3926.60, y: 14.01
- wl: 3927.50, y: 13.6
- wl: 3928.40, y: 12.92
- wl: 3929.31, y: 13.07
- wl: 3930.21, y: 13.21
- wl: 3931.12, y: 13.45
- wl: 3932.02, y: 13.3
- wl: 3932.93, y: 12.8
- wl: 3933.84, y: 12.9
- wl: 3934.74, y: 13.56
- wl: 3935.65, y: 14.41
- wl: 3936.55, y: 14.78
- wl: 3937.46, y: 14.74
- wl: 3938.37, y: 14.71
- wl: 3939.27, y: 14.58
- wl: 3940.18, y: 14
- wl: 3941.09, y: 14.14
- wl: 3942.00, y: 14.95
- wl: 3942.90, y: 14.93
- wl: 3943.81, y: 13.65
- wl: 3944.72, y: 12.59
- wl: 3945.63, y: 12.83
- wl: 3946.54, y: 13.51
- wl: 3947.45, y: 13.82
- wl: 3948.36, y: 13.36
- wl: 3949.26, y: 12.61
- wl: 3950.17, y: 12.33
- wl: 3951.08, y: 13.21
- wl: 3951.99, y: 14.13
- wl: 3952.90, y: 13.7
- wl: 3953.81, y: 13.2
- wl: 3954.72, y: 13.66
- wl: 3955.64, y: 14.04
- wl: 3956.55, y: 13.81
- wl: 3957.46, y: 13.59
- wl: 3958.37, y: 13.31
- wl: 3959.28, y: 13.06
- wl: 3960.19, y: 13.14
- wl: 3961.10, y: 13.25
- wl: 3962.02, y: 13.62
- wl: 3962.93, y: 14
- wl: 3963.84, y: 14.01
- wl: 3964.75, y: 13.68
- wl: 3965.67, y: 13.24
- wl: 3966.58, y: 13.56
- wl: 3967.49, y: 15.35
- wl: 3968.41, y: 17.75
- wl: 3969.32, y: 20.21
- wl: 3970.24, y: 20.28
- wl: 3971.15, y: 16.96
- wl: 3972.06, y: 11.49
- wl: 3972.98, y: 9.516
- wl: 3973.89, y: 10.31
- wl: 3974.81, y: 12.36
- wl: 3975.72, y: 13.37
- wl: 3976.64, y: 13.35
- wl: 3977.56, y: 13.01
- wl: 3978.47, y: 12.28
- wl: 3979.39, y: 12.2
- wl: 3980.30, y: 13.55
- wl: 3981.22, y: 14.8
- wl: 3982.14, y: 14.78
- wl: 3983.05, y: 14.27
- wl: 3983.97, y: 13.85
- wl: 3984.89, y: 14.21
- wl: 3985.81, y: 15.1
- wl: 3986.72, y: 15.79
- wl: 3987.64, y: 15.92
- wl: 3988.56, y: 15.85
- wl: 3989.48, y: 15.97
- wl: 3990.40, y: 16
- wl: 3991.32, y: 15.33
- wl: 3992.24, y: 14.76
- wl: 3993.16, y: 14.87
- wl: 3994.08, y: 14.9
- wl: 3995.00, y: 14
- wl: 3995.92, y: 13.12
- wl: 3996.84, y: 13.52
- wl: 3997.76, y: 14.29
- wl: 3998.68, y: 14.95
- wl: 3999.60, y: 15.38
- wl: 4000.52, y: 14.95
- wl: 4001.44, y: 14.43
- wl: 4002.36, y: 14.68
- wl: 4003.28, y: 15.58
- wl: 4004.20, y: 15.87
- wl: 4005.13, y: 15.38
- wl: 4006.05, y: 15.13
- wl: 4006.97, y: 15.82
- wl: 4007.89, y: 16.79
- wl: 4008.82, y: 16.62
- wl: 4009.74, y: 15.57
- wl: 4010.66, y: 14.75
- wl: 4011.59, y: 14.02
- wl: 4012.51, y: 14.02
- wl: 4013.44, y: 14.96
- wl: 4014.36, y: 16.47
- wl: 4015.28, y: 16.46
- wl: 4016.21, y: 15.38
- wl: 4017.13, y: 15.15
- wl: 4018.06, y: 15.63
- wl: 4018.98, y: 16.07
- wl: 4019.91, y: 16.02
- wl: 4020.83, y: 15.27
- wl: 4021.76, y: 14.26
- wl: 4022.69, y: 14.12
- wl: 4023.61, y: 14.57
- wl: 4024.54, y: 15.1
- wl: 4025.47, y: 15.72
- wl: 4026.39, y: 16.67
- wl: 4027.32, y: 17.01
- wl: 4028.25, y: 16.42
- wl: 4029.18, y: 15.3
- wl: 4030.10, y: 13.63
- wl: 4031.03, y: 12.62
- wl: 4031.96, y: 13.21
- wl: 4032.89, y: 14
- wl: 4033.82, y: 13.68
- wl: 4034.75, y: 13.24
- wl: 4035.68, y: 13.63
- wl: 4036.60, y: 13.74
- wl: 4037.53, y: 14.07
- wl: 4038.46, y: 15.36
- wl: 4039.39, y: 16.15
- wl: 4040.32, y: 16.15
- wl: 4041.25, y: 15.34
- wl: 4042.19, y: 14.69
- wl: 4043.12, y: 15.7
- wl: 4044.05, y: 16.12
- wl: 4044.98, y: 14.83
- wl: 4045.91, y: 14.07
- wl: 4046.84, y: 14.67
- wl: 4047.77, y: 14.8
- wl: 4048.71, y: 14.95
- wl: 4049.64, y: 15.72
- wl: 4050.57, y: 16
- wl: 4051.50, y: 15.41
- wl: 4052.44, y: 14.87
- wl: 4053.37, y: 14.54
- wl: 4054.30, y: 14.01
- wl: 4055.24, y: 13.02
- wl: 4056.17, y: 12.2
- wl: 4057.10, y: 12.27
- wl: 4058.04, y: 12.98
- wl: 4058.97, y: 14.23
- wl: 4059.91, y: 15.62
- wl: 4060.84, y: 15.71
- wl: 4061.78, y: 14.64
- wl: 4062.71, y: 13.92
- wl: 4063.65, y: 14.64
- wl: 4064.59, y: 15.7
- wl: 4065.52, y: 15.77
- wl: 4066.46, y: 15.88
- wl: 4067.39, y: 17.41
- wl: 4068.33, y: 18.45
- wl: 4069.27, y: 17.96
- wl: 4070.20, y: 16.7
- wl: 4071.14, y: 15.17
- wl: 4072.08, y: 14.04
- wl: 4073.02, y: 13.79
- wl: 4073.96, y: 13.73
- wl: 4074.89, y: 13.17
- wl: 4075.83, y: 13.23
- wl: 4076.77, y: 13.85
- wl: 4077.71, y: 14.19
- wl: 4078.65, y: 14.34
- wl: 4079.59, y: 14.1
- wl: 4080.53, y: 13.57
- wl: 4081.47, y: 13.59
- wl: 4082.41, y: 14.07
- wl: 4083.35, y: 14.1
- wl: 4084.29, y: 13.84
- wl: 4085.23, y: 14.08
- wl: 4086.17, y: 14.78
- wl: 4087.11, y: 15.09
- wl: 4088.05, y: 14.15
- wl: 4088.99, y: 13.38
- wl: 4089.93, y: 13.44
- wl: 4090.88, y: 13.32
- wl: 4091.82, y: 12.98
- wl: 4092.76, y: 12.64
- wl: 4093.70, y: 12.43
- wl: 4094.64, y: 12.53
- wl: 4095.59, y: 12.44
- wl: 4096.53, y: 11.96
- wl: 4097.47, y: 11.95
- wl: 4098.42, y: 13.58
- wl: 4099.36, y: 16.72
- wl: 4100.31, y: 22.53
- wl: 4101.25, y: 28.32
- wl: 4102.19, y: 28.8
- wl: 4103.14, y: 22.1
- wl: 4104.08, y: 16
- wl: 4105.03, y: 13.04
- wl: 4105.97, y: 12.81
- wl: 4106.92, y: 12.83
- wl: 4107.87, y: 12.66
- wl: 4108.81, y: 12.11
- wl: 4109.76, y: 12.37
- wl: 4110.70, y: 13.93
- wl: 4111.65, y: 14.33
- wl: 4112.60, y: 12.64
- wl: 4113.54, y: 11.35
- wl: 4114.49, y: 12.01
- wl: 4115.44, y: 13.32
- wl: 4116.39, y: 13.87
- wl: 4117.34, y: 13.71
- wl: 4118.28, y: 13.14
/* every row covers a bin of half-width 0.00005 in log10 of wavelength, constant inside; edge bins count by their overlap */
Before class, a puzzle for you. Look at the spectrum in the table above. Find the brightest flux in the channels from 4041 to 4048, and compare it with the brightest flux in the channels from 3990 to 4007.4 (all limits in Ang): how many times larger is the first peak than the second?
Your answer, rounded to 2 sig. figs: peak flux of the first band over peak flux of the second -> 1.0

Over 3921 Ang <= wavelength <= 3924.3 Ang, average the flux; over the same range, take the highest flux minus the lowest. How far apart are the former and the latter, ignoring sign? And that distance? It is 10.6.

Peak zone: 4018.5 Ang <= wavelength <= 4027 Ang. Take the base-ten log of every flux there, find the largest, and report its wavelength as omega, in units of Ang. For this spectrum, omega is 4026.39 Ang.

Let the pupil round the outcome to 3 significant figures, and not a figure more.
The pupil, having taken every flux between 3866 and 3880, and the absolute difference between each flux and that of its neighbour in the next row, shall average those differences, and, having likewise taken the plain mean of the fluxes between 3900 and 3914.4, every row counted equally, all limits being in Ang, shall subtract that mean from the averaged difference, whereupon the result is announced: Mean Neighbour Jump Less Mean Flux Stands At -13.2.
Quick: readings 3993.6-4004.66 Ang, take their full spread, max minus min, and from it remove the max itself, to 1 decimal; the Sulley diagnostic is -13.1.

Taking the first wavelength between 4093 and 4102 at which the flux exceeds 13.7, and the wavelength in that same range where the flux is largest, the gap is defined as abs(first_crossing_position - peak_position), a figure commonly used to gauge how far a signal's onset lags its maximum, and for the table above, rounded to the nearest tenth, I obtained 1.9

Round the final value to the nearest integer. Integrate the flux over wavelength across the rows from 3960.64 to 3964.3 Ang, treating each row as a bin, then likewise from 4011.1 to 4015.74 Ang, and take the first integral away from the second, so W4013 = 20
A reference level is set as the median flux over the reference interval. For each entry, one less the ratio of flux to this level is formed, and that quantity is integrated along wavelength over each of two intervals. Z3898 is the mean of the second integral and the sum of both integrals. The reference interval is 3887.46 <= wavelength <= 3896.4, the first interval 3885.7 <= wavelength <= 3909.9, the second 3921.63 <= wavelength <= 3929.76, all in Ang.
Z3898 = -0.13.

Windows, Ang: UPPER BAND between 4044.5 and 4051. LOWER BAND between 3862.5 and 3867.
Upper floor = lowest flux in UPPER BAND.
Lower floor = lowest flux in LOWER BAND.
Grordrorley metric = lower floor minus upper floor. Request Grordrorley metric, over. 0.2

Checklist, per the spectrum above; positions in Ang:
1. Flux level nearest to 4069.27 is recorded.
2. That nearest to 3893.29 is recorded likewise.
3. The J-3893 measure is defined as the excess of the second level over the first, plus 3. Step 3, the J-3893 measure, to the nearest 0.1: -3.3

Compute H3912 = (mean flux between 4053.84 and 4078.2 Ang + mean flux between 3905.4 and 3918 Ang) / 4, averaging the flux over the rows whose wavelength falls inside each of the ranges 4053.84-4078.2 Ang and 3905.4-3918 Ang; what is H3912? 7.51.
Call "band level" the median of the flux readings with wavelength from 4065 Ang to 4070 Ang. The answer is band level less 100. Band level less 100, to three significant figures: -82.6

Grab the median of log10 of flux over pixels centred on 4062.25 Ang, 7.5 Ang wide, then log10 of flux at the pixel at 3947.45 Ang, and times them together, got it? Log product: 1.35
